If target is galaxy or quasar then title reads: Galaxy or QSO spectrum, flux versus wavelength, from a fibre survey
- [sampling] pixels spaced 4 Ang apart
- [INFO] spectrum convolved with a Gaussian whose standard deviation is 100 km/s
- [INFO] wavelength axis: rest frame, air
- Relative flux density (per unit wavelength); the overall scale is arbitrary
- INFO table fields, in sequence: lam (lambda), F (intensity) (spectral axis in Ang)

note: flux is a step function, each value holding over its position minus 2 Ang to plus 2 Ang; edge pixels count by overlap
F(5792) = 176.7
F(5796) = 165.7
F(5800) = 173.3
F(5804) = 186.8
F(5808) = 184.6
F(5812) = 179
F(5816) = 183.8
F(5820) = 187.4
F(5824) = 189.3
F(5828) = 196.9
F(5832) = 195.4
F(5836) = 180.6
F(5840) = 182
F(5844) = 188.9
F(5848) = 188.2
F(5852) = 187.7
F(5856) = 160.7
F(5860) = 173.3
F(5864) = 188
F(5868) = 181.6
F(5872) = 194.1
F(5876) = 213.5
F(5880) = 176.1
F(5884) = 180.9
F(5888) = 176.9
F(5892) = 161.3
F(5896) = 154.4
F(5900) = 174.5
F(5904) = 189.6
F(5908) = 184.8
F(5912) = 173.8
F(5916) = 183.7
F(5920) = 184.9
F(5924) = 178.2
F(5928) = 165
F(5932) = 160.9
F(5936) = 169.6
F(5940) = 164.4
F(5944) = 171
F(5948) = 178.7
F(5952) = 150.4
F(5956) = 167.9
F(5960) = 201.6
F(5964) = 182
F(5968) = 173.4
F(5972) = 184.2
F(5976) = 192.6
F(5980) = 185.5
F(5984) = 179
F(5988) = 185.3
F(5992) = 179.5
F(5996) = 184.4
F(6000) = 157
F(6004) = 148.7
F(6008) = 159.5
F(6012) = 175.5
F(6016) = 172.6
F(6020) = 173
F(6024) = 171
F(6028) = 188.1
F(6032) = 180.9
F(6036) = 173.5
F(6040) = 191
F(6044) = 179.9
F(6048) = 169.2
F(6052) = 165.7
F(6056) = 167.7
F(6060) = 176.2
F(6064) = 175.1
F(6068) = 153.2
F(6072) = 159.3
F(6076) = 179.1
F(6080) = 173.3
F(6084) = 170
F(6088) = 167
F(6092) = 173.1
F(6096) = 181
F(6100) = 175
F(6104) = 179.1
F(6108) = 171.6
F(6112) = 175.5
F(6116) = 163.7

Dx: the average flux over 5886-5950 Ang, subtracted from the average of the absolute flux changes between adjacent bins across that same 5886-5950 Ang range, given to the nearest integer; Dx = -164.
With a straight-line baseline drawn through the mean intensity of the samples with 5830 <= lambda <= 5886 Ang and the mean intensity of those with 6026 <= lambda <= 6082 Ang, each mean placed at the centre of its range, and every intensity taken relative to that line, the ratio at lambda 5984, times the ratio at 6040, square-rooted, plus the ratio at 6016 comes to 2.03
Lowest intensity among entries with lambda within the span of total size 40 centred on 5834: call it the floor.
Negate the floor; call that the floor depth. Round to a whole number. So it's -181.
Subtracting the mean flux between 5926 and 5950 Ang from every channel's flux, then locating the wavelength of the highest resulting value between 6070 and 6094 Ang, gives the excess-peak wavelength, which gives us 6076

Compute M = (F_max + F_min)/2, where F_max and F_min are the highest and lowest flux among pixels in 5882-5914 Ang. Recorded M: 172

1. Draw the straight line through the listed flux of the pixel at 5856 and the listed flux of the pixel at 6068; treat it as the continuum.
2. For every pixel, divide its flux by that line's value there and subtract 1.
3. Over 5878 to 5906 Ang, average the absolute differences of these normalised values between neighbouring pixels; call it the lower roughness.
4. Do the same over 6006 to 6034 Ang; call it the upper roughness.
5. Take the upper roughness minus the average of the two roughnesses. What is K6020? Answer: -0.010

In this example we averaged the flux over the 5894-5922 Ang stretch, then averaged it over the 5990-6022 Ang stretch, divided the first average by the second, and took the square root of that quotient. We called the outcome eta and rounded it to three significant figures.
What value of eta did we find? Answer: 1.03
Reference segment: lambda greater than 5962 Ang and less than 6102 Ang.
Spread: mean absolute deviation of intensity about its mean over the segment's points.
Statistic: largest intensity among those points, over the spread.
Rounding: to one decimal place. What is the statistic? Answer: 24.7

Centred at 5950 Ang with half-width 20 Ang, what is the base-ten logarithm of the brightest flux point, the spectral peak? 2.304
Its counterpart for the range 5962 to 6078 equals 2.285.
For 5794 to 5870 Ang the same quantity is 2.294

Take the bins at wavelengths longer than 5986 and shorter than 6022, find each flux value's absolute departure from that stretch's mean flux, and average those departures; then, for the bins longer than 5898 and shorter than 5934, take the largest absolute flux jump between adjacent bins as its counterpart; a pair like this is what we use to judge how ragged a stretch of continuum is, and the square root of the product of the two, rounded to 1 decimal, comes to 12.5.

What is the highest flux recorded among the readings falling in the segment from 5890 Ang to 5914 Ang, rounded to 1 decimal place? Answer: 189.6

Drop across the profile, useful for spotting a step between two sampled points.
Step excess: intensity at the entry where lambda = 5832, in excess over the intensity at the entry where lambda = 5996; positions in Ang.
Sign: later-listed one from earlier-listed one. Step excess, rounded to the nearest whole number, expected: 11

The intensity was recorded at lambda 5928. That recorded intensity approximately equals 165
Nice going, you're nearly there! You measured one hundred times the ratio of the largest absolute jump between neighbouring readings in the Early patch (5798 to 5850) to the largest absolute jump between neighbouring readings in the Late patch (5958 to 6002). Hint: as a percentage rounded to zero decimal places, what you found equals 54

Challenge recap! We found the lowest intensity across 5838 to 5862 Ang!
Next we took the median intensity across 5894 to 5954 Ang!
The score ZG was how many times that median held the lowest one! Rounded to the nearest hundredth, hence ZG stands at 1.08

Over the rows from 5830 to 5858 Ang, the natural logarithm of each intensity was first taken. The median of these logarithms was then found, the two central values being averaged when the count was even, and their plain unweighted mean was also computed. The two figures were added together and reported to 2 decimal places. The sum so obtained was 10.44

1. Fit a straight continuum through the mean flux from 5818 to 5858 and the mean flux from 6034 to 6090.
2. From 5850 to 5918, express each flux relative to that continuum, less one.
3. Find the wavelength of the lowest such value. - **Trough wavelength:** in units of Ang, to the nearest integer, 5896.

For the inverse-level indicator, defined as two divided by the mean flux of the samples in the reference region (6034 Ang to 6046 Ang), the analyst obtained 0.0110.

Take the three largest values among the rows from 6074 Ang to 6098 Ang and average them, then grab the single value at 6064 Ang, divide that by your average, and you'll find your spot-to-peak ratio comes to 0.98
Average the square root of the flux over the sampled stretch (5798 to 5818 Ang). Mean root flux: 13.5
